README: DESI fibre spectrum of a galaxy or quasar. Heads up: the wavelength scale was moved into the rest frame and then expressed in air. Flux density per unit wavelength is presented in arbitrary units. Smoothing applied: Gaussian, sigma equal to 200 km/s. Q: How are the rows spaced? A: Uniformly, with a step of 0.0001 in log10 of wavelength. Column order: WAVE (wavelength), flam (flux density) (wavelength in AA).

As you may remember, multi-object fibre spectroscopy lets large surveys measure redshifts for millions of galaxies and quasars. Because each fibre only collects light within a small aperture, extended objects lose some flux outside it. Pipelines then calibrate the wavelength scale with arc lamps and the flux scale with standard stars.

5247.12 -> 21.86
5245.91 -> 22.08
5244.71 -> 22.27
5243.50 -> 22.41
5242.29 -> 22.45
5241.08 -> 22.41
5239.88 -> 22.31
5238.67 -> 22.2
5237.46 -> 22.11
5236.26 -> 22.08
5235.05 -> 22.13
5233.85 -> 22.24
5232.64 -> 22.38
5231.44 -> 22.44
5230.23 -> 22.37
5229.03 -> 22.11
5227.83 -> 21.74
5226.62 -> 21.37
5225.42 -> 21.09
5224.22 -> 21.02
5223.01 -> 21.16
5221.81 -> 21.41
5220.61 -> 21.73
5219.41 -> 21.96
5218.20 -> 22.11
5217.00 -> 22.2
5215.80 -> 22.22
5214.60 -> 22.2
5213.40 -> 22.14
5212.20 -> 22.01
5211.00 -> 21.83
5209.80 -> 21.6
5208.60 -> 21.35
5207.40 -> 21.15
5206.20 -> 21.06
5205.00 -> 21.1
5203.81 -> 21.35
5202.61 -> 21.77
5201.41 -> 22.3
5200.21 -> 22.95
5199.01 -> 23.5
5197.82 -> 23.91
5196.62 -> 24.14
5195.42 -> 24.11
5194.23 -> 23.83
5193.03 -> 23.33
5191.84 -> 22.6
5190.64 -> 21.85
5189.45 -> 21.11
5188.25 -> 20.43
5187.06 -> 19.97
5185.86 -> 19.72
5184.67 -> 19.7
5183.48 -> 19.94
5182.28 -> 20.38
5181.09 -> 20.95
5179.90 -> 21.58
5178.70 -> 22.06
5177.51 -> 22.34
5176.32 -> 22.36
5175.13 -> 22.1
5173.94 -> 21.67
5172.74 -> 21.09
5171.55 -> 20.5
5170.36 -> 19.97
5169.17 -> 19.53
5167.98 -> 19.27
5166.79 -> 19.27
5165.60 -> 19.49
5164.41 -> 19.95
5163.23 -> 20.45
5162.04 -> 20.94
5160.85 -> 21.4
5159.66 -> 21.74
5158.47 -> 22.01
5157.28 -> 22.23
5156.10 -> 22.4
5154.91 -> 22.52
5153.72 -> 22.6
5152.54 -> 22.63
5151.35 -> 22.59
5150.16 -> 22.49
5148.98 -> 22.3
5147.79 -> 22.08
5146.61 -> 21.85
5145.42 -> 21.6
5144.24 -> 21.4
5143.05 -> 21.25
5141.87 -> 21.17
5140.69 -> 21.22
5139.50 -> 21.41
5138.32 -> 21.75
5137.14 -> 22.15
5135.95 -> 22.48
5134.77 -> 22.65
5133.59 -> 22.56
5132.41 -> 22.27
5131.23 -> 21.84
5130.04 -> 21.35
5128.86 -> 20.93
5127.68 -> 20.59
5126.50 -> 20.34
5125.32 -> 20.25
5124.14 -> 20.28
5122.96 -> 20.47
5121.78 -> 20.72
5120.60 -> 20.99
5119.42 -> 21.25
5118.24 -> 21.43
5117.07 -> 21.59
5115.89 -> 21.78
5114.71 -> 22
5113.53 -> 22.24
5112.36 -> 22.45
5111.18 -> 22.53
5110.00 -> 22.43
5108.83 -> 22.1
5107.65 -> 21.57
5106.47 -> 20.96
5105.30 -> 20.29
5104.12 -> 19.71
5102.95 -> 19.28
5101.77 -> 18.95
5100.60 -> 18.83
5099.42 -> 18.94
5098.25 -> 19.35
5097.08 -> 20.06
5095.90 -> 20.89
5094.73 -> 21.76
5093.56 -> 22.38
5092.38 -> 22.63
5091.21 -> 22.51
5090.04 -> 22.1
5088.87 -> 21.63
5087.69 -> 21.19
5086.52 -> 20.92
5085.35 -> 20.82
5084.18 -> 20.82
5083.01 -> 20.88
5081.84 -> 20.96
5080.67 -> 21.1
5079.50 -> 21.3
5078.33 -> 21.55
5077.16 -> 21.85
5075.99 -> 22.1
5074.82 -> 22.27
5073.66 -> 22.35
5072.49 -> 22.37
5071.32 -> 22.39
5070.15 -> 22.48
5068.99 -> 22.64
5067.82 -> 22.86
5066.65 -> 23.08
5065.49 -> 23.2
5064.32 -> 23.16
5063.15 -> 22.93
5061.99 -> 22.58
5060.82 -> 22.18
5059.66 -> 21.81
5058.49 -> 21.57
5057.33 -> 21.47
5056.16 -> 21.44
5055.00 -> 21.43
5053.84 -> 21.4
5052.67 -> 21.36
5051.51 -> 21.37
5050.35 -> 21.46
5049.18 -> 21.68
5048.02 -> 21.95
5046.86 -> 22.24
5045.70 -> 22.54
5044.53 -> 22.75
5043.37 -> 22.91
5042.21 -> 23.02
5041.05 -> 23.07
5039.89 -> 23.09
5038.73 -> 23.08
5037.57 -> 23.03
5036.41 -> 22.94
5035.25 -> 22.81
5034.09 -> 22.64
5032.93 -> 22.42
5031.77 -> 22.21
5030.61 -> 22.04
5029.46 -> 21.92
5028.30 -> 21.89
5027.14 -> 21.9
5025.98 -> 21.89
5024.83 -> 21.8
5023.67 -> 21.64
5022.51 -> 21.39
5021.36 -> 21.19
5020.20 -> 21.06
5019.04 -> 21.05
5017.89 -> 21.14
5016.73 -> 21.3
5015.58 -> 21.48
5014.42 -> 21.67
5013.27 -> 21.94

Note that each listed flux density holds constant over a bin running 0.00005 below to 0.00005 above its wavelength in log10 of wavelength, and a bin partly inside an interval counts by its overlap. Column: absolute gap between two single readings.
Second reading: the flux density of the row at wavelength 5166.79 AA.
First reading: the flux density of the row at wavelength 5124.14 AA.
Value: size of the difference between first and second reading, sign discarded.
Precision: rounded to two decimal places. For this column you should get 1.01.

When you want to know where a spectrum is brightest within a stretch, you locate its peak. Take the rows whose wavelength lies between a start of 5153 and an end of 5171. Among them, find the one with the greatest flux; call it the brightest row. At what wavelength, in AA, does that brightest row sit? 5153.72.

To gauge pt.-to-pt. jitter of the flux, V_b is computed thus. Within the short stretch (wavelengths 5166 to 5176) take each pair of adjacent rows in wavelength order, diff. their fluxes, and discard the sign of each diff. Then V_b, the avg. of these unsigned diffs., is 0.40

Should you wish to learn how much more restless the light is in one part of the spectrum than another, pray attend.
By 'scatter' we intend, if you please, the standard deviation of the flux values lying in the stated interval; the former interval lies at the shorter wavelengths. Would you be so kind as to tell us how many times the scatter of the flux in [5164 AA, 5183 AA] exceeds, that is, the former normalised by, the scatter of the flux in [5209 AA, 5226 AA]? 2.6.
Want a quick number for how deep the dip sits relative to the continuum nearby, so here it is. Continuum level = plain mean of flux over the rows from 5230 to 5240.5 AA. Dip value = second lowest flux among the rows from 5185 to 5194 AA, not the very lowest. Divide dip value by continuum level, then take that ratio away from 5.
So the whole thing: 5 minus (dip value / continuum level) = 4.10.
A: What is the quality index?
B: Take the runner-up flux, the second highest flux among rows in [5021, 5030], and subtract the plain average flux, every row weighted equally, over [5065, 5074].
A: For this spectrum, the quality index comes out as -0.8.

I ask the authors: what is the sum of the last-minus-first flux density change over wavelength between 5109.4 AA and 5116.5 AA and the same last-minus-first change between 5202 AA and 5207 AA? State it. -1.4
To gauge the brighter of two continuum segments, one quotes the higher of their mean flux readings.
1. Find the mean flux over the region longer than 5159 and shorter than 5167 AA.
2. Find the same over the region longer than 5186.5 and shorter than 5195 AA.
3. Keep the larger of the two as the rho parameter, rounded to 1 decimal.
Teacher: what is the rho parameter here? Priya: 21.9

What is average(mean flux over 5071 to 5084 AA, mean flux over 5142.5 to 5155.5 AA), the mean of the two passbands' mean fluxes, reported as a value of 21.9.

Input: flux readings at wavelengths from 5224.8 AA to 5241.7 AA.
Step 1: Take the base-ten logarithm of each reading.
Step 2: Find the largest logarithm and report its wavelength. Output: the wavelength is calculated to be 5231.44 AA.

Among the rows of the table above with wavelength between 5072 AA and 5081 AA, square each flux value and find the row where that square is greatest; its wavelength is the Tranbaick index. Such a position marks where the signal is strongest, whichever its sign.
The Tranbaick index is 5072.49 AA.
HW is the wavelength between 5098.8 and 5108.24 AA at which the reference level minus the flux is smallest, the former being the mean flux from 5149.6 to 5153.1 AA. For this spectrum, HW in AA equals 5107.65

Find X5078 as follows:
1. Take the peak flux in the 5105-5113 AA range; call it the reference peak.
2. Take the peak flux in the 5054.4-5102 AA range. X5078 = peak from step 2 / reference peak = 1.03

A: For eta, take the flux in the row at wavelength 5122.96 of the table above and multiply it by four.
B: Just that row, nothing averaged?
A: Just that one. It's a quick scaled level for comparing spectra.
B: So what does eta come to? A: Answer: 82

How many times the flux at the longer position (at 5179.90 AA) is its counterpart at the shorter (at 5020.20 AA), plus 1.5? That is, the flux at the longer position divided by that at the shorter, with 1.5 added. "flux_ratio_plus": 2.52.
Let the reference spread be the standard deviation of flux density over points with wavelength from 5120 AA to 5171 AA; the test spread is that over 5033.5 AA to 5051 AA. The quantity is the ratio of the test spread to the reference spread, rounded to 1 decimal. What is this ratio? 0.5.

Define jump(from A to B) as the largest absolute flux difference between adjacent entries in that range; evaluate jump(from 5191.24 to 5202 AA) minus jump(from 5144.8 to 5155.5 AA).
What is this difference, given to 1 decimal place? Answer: 0.5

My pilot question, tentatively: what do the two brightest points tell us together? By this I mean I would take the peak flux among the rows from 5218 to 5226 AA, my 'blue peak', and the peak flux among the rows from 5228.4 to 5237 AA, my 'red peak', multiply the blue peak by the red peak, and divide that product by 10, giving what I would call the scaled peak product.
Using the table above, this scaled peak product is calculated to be 50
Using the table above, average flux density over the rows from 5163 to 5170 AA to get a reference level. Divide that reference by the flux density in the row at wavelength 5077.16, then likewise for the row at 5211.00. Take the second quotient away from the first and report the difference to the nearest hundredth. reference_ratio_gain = 0.00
